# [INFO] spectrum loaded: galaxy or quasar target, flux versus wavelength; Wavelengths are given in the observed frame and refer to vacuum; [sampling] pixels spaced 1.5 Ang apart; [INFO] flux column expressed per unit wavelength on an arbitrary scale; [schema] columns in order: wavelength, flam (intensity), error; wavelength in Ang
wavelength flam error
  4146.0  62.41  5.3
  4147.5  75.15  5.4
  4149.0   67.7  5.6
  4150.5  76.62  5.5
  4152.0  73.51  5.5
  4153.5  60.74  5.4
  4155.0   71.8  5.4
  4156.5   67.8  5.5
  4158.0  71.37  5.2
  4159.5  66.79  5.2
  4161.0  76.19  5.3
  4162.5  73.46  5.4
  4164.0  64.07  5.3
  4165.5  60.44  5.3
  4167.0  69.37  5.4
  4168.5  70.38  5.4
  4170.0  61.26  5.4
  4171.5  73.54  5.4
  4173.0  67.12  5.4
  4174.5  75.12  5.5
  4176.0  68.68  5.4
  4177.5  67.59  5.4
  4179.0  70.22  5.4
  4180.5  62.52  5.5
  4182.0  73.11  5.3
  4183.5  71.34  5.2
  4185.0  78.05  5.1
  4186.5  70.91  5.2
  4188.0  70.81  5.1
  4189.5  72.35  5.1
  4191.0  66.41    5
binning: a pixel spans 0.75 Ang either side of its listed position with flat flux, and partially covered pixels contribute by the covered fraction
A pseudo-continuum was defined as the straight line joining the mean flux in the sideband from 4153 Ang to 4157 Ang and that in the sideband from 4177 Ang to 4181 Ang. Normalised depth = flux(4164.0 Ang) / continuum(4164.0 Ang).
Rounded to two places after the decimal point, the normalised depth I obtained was 0.96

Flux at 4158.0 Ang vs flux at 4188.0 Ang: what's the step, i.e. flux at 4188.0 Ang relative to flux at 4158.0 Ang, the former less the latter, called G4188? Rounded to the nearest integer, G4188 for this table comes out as -1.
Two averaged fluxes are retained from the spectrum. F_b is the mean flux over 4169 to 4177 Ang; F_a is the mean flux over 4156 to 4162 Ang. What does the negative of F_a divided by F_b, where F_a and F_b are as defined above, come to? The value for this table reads -1.02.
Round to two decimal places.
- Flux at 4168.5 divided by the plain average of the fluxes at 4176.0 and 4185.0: 0.96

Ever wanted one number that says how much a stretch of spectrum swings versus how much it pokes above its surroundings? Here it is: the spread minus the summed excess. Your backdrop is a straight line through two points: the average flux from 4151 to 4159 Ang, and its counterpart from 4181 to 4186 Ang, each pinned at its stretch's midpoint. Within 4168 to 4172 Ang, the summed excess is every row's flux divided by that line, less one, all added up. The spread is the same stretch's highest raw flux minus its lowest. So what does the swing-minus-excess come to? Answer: 12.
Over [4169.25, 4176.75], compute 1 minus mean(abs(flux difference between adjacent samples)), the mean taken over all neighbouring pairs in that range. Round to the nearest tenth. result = -7.3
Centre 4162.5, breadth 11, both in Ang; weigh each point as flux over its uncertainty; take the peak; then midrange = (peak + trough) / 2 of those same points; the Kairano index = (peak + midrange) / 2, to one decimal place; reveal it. 13.6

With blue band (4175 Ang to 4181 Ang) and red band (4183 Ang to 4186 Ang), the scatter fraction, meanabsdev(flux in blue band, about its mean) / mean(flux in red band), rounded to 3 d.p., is 0.032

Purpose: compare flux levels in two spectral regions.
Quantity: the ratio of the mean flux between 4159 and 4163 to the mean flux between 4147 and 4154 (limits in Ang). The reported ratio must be 1.02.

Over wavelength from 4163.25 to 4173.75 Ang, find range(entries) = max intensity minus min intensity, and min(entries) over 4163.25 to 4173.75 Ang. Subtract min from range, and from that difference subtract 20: -67.3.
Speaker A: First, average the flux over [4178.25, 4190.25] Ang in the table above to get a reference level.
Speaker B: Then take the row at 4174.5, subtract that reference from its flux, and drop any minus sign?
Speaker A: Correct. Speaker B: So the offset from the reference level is 4.0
